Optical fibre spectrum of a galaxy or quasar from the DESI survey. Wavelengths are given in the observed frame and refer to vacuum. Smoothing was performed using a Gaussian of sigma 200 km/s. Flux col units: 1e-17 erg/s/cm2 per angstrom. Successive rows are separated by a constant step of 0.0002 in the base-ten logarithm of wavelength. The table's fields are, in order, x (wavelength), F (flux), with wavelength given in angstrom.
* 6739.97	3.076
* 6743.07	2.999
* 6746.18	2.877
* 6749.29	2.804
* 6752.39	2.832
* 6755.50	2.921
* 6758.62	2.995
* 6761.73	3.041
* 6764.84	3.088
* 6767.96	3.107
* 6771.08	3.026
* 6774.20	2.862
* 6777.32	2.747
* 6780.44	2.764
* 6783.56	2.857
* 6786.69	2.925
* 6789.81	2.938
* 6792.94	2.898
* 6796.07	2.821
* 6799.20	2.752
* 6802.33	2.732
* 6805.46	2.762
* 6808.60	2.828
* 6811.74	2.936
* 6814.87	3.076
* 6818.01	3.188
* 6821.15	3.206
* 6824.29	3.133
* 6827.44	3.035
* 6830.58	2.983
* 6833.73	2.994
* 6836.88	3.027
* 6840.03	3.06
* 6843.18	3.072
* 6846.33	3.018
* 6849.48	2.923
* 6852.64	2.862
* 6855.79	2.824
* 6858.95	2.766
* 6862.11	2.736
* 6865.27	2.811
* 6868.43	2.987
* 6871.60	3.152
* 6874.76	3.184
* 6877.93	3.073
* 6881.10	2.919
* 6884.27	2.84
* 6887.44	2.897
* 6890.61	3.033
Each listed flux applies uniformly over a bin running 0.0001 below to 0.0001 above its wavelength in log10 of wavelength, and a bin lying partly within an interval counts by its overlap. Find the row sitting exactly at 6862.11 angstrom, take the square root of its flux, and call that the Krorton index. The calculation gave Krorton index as 1.65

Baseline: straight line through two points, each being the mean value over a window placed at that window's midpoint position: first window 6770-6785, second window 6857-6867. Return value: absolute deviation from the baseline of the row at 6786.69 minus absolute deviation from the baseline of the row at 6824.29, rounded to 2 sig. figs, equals -0.24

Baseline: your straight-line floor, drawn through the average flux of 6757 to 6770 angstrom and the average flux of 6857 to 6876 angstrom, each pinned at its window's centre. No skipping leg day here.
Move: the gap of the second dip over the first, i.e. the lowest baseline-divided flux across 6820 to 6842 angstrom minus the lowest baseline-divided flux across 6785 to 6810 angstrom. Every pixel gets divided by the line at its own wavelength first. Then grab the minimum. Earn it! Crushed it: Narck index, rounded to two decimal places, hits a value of 0.09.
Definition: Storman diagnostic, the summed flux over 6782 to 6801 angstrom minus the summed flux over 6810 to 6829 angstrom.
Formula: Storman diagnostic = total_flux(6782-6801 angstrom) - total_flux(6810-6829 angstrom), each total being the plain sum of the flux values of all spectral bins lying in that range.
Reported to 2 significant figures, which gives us -1.4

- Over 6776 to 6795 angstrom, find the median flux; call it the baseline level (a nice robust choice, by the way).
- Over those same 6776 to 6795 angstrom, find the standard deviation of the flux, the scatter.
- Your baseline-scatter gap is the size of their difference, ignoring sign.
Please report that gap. 2.80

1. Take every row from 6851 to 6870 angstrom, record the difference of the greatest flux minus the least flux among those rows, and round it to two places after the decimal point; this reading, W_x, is 0.25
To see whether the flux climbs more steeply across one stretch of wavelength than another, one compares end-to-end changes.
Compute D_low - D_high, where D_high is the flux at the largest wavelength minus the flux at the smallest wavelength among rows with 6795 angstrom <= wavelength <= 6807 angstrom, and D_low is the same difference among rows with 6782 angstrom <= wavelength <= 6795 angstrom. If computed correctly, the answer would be 0.10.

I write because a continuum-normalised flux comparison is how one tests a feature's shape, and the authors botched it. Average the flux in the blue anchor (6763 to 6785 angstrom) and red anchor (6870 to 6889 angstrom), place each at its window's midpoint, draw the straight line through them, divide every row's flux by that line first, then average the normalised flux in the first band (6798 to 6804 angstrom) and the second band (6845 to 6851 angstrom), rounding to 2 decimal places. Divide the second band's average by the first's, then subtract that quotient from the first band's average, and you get -0.14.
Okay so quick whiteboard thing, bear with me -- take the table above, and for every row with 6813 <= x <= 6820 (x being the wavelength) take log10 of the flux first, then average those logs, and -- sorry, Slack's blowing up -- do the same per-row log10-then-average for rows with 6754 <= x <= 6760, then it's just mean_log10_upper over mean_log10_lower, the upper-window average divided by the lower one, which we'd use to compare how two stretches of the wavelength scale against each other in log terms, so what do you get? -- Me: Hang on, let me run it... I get 1.05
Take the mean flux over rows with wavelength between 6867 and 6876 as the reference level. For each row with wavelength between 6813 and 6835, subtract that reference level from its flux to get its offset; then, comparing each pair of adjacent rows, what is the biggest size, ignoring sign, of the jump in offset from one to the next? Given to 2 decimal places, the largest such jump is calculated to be 0.11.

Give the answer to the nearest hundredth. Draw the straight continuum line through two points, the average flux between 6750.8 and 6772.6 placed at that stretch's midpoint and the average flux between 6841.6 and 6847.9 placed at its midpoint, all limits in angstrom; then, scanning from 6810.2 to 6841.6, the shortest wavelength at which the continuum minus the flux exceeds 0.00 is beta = 6811.74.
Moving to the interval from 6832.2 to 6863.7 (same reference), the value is 6833.73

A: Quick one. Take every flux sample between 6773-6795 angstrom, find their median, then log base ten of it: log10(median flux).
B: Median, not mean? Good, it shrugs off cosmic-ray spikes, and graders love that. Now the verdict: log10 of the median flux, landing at 0.457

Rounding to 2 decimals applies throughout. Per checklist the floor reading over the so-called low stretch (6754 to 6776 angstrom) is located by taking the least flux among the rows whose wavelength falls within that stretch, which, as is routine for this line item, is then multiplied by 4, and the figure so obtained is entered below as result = 11.45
